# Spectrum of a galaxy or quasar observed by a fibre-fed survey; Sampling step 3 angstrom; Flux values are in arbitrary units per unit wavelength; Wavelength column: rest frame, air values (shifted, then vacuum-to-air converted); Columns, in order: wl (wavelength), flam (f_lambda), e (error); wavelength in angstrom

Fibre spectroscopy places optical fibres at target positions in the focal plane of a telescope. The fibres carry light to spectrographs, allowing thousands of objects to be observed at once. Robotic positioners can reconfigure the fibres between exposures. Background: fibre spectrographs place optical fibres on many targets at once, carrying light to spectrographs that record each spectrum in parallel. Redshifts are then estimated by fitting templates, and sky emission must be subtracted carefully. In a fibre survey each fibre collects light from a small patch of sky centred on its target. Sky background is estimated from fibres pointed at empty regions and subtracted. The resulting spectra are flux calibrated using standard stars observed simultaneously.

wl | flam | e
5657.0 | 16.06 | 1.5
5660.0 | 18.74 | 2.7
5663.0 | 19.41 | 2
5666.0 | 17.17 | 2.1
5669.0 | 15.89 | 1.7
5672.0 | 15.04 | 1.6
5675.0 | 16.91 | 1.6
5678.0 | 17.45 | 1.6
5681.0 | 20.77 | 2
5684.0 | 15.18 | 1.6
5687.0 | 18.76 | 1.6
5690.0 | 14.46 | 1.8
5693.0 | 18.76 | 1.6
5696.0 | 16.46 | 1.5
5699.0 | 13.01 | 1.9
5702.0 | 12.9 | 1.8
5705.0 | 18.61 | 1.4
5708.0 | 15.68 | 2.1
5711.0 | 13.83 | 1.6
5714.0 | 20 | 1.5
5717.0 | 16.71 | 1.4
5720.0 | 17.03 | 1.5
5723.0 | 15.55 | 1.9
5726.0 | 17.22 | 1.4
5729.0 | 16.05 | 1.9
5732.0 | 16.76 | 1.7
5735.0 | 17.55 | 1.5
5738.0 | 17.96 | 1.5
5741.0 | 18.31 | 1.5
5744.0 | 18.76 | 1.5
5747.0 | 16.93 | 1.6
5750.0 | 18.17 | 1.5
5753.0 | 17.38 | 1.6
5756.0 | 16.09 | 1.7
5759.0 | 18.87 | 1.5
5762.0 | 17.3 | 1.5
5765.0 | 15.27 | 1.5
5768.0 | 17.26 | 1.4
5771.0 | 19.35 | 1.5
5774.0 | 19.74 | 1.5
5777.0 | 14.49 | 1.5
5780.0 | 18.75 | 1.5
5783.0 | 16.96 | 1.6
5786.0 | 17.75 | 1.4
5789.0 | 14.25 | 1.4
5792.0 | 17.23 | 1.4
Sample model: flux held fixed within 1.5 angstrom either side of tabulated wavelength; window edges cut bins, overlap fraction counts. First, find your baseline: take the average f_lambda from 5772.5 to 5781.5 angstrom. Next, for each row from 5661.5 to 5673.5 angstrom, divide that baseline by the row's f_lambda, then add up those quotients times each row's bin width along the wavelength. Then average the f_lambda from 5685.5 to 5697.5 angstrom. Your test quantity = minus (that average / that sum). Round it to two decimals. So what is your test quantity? -1.35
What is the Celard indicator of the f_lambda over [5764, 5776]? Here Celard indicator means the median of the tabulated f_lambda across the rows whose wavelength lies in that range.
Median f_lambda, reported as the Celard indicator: 18.3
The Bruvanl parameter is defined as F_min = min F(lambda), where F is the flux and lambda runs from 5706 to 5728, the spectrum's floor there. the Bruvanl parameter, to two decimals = 13.83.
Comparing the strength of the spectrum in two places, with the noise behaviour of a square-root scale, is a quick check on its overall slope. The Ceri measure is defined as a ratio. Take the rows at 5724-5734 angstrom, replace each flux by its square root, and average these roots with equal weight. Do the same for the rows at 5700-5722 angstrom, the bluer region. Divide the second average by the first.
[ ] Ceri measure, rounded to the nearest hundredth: 0.99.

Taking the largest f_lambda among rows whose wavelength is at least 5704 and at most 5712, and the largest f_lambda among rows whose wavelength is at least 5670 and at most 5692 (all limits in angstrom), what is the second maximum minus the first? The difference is 2.2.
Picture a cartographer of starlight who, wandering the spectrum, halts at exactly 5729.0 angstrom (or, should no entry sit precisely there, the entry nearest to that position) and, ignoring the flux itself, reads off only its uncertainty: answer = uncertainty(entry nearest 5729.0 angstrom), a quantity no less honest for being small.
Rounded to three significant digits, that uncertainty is 1.90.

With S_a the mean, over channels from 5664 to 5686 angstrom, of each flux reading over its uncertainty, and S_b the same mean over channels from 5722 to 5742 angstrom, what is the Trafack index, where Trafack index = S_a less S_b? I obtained -0.9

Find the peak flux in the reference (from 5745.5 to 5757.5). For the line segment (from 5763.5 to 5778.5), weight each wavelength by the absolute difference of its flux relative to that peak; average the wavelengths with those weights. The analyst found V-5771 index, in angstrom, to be 5771.7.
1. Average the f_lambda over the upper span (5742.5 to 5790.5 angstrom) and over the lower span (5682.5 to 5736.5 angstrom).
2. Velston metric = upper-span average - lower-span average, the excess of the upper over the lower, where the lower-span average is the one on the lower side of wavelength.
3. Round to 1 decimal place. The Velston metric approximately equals 1.0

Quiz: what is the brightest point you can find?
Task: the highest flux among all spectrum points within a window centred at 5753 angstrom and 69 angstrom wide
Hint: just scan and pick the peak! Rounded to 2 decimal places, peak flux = 19.74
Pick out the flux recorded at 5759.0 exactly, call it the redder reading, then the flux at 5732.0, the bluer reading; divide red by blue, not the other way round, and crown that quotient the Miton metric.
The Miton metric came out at 1.13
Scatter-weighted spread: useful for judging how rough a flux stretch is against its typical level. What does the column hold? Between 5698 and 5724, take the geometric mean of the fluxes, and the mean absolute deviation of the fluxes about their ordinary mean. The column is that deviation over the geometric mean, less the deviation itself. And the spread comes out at -1.8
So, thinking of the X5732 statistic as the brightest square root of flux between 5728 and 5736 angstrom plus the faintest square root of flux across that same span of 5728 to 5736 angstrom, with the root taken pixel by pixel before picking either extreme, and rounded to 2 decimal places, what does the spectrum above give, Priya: 8.20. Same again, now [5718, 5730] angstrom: 8.09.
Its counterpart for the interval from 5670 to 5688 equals 8.44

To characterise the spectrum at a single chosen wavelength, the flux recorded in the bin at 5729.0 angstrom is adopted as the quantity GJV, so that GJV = 16.05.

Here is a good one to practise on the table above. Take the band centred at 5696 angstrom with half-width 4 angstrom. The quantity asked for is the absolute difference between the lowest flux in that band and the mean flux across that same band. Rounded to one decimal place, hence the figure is 3.1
